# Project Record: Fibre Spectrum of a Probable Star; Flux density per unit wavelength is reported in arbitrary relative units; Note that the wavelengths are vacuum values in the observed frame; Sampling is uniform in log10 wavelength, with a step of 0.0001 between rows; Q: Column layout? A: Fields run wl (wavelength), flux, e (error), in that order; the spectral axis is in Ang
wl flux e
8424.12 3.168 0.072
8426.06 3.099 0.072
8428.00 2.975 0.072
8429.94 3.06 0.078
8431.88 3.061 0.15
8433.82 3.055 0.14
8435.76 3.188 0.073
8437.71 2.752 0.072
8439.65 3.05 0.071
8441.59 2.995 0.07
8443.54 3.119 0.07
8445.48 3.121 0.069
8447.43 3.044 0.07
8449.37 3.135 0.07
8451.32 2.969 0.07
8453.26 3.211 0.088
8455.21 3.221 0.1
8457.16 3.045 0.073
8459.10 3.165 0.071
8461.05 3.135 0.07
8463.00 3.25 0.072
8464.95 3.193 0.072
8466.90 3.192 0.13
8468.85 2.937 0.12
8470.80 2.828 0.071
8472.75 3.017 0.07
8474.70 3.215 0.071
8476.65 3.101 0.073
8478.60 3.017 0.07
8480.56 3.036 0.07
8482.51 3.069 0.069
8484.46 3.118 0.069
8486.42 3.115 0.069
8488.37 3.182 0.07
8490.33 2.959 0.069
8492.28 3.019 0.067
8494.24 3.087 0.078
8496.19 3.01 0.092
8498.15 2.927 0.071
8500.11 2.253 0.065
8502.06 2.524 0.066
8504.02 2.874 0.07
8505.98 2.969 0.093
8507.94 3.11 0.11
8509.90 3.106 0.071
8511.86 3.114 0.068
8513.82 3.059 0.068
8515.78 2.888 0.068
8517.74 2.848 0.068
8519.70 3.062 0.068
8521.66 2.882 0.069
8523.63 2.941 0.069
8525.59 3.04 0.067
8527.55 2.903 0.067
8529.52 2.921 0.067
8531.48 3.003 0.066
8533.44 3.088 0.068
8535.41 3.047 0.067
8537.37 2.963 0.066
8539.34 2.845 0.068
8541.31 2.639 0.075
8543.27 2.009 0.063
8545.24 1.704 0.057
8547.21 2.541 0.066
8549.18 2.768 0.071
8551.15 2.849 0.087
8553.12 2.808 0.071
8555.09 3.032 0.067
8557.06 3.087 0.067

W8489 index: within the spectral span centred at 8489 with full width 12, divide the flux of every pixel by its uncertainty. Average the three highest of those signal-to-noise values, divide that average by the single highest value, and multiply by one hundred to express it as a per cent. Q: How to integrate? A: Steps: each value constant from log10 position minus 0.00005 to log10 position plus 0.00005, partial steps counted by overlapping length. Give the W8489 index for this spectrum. 99.6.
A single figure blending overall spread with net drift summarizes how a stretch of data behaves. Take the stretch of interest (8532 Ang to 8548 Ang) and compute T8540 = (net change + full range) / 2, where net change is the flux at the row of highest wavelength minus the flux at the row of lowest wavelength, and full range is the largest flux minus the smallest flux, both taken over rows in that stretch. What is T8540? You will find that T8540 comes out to 0.42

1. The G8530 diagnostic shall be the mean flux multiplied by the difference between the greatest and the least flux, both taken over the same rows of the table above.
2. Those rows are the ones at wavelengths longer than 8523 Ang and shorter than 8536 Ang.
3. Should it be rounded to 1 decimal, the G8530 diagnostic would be 0.6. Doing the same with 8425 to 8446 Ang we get 1.3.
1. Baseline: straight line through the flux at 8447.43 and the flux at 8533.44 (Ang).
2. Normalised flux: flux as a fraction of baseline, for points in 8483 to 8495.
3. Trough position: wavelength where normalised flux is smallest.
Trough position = 8490.33 Ang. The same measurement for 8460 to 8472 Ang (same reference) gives 8470.80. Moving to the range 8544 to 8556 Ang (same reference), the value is 8545.24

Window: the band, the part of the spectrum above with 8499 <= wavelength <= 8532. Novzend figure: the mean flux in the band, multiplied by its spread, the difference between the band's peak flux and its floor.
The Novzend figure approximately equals 2.5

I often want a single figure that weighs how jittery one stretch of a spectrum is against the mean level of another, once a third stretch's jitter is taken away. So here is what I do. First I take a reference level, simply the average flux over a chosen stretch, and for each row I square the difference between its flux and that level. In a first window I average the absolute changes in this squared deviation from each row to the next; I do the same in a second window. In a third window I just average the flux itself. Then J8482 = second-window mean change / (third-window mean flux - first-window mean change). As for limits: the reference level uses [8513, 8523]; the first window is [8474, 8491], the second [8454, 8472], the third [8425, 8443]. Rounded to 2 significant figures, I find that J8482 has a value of 0.012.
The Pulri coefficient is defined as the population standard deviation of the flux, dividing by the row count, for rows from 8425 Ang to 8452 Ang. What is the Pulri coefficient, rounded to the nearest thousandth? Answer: 0.101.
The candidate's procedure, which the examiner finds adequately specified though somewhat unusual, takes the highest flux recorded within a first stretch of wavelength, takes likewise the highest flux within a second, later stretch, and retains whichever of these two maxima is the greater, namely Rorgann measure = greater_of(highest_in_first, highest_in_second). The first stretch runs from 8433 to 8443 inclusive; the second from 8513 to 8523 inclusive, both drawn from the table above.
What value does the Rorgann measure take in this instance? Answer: 3.19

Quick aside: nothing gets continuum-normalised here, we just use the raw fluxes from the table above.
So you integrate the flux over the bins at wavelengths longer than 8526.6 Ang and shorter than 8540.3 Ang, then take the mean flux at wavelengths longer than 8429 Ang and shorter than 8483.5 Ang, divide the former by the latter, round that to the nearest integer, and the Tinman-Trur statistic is 13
